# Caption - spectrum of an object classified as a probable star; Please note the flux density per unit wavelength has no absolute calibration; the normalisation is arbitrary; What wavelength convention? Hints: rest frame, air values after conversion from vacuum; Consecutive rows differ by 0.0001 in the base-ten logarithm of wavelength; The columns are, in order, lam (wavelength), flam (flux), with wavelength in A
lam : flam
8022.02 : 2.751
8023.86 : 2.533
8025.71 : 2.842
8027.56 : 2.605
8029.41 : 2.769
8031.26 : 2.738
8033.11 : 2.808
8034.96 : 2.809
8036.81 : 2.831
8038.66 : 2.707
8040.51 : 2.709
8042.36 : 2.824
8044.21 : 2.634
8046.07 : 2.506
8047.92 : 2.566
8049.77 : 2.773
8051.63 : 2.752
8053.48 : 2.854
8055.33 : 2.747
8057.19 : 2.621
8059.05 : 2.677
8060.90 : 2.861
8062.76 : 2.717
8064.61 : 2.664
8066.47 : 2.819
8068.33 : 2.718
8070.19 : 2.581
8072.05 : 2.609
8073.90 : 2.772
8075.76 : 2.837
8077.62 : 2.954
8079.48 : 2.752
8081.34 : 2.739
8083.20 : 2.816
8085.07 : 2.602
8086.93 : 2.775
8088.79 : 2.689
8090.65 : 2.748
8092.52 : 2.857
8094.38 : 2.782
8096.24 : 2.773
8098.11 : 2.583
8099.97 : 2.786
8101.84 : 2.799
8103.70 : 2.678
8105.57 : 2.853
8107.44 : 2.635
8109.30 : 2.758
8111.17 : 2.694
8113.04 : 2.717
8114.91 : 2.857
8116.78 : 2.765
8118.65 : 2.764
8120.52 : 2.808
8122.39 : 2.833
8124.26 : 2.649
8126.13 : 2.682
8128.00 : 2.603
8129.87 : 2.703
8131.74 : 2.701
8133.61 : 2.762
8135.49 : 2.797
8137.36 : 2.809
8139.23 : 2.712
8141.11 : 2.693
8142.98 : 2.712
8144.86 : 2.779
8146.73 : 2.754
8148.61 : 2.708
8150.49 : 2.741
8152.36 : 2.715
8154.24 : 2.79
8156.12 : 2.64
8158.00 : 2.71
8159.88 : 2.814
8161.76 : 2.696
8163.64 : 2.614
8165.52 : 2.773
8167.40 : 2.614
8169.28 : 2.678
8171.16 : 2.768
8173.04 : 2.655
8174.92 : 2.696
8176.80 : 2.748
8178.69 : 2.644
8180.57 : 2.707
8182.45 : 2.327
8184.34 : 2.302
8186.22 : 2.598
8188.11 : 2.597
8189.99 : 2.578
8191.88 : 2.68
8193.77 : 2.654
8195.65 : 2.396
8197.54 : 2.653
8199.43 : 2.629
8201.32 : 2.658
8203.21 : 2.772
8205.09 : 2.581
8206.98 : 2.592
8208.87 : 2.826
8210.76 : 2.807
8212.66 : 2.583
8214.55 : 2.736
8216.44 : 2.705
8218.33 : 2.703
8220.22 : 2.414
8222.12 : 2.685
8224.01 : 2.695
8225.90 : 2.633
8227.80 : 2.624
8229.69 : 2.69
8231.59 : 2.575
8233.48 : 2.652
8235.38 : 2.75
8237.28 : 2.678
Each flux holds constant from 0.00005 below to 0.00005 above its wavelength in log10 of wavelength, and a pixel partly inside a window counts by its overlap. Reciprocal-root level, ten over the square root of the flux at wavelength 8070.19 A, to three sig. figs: 6.22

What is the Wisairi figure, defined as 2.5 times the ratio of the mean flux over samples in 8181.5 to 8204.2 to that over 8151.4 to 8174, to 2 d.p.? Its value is 2.38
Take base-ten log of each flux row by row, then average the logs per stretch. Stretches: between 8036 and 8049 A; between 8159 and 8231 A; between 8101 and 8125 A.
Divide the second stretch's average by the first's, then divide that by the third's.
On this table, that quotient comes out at 2.24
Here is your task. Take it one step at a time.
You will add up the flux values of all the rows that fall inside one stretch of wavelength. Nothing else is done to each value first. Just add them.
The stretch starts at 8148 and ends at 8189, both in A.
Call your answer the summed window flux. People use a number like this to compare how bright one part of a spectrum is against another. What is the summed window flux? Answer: 59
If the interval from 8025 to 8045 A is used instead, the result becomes 30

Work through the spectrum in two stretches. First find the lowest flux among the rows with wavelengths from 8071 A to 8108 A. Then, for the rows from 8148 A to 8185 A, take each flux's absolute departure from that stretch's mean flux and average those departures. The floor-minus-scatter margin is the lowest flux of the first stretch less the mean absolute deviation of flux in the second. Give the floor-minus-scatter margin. 2.50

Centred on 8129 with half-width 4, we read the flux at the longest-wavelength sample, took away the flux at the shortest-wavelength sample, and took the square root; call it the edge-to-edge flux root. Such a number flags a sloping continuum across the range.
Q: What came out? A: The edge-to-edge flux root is 0.14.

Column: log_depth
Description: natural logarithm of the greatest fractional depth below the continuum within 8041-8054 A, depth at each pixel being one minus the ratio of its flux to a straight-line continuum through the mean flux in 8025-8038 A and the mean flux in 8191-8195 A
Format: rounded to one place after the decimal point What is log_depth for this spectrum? -2.4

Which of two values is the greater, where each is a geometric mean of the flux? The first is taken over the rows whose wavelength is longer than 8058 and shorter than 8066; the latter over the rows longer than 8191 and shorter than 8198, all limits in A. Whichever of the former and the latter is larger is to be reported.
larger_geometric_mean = 2.73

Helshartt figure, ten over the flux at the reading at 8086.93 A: 3.60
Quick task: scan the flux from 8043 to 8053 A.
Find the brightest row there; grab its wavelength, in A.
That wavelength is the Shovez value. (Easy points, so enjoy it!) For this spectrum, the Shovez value 8049.77 A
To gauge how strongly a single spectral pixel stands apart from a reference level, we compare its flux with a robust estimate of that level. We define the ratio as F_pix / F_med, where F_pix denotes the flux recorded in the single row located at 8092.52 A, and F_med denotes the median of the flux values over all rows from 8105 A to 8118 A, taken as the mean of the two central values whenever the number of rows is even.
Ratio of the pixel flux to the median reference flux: 1.04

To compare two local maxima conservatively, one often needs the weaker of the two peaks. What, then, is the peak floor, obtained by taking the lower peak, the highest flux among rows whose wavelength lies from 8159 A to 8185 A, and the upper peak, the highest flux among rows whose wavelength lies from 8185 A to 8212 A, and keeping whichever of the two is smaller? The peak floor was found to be 2.81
